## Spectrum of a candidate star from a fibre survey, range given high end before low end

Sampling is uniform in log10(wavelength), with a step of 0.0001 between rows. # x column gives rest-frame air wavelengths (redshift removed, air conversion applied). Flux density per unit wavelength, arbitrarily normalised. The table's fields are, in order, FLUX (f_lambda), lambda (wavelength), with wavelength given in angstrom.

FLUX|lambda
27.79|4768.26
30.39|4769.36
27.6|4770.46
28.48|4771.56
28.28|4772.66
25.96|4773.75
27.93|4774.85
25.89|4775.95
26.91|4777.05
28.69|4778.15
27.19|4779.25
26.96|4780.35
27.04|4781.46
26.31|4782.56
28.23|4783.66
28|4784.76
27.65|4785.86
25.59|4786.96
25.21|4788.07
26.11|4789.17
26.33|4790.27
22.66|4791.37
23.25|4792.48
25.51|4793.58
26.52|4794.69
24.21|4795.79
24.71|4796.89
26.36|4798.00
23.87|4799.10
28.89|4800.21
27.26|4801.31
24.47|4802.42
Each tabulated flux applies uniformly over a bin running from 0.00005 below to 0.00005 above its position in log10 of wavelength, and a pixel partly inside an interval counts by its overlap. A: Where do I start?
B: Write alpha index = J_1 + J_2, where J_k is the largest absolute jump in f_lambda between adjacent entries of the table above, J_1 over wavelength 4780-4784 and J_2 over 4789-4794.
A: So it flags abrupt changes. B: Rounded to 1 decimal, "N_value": 5.6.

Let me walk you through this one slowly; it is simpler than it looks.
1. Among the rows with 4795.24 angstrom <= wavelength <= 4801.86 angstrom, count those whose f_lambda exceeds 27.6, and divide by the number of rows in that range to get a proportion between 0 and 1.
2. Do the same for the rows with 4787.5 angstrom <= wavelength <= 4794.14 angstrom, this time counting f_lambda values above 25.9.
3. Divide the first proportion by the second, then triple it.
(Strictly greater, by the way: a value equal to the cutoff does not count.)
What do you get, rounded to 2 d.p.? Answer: 1.50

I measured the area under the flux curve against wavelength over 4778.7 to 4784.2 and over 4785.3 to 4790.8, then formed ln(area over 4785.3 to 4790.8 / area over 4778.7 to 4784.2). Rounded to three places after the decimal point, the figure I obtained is -0.035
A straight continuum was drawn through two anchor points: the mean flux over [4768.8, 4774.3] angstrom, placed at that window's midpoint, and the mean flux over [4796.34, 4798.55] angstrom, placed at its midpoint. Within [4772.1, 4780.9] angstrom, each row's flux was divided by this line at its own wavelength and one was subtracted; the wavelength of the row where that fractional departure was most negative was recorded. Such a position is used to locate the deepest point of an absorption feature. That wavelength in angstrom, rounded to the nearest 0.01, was 4773.75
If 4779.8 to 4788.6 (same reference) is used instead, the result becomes 4788.07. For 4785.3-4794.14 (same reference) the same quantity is 4791.37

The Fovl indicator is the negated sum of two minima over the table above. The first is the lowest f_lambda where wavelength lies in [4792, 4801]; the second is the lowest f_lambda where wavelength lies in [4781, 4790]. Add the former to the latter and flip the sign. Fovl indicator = -48.5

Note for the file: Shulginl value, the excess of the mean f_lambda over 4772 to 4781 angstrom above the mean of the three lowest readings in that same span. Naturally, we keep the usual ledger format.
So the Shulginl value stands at 1.0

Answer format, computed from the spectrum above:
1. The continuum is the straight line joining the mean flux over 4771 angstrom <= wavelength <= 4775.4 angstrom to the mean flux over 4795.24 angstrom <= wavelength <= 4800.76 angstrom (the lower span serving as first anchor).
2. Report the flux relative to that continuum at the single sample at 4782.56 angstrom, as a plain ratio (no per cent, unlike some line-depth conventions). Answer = 0.98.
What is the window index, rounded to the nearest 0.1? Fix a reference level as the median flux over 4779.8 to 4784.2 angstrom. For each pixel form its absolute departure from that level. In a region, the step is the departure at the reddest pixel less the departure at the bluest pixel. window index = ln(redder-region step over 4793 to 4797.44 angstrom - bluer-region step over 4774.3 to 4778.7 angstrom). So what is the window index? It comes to -3.2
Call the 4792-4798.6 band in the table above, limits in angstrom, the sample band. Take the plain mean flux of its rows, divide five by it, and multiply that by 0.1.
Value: 0.0199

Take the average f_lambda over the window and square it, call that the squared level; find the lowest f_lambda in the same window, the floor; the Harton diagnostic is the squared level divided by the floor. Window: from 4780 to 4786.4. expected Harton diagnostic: 28.5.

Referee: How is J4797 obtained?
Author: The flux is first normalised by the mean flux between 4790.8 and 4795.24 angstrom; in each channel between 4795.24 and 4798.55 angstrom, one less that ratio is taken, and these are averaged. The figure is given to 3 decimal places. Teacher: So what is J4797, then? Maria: -0.025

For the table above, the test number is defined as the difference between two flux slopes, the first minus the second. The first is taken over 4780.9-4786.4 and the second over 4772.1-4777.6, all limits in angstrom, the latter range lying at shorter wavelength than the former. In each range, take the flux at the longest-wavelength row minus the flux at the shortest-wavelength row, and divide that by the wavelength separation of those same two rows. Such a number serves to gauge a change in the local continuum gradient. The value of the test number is 0.5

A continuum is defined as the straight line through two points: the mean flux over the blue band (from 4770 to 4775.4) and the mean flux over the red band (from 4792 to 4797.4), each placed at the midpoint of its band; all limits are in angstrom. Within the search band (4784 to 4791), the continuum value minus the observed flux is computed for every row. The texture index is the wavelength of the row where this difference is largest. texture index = 4788.07 angstrom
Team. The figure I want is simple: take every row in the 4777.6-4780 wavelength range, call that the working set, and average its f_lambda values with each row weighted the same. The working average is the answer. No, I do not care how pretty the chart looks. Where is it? 27.9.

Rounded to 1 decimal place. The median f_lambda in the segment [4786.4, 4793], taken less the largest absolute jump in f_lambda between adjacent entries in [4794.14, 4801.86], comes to 20.4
